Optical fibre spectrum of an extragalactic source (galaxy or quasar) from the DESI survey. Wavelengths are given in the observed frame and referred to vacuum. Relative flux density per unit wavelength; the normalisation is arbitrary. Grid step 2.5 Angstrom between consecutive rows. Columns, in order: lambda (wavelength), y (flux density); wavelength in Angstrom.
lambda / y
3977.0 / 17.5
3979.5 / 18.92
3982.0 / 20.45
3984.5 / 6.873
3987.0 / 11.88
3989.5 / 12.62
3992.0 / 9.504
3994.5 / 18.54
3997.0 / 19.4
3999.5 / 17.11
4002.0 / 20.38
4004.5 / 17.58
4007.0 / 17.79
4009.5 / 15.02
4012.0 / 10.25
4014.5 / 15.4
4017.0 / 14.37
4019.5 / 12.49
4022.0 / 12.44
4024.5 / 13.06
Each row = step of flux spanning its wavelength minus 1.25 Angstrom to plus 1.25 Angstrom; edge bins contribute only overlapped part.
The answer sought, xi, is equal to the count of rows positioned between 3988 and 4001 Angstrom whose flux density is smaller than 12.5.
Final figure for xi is 1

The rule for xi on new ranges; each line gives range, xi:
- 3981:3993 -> 3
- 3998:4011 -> 0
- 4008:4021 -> 2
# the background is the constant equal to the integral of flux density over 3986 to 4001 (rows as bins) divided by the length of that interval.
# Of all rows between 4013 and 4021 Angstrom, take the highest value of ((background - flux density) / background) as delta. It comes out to 0.2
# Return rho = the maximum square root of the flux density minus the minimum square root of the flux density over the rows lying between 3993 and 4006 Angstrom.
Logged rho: 0.4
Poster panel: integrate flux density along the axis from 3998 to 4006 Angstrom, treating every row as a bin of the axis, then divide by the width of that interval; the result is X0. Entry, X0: 18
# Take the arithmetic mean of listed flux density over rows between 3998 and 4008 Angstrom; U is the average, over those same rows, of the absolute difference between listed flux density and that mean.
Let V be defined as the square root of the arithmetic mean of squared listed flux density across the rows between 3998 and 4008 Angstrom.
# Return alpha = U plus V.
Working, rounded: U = 1.1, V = 18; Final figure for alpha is 19.3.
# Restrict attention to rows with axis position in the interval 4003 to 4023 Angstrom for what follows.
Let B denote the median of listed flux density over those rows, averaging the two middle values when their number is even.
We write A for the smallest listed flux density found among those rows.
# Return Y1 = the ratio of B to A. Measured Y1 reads 1.43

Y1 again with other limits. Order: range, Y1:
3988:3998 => 1.64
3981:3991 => 1.78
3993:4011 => 1.18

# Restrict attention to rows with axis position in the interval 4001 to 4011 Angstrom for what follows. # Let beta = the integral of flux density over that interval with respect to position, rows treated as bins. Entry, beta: 174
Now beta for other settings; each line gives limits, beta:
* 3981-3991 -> 127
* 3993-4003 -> 186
